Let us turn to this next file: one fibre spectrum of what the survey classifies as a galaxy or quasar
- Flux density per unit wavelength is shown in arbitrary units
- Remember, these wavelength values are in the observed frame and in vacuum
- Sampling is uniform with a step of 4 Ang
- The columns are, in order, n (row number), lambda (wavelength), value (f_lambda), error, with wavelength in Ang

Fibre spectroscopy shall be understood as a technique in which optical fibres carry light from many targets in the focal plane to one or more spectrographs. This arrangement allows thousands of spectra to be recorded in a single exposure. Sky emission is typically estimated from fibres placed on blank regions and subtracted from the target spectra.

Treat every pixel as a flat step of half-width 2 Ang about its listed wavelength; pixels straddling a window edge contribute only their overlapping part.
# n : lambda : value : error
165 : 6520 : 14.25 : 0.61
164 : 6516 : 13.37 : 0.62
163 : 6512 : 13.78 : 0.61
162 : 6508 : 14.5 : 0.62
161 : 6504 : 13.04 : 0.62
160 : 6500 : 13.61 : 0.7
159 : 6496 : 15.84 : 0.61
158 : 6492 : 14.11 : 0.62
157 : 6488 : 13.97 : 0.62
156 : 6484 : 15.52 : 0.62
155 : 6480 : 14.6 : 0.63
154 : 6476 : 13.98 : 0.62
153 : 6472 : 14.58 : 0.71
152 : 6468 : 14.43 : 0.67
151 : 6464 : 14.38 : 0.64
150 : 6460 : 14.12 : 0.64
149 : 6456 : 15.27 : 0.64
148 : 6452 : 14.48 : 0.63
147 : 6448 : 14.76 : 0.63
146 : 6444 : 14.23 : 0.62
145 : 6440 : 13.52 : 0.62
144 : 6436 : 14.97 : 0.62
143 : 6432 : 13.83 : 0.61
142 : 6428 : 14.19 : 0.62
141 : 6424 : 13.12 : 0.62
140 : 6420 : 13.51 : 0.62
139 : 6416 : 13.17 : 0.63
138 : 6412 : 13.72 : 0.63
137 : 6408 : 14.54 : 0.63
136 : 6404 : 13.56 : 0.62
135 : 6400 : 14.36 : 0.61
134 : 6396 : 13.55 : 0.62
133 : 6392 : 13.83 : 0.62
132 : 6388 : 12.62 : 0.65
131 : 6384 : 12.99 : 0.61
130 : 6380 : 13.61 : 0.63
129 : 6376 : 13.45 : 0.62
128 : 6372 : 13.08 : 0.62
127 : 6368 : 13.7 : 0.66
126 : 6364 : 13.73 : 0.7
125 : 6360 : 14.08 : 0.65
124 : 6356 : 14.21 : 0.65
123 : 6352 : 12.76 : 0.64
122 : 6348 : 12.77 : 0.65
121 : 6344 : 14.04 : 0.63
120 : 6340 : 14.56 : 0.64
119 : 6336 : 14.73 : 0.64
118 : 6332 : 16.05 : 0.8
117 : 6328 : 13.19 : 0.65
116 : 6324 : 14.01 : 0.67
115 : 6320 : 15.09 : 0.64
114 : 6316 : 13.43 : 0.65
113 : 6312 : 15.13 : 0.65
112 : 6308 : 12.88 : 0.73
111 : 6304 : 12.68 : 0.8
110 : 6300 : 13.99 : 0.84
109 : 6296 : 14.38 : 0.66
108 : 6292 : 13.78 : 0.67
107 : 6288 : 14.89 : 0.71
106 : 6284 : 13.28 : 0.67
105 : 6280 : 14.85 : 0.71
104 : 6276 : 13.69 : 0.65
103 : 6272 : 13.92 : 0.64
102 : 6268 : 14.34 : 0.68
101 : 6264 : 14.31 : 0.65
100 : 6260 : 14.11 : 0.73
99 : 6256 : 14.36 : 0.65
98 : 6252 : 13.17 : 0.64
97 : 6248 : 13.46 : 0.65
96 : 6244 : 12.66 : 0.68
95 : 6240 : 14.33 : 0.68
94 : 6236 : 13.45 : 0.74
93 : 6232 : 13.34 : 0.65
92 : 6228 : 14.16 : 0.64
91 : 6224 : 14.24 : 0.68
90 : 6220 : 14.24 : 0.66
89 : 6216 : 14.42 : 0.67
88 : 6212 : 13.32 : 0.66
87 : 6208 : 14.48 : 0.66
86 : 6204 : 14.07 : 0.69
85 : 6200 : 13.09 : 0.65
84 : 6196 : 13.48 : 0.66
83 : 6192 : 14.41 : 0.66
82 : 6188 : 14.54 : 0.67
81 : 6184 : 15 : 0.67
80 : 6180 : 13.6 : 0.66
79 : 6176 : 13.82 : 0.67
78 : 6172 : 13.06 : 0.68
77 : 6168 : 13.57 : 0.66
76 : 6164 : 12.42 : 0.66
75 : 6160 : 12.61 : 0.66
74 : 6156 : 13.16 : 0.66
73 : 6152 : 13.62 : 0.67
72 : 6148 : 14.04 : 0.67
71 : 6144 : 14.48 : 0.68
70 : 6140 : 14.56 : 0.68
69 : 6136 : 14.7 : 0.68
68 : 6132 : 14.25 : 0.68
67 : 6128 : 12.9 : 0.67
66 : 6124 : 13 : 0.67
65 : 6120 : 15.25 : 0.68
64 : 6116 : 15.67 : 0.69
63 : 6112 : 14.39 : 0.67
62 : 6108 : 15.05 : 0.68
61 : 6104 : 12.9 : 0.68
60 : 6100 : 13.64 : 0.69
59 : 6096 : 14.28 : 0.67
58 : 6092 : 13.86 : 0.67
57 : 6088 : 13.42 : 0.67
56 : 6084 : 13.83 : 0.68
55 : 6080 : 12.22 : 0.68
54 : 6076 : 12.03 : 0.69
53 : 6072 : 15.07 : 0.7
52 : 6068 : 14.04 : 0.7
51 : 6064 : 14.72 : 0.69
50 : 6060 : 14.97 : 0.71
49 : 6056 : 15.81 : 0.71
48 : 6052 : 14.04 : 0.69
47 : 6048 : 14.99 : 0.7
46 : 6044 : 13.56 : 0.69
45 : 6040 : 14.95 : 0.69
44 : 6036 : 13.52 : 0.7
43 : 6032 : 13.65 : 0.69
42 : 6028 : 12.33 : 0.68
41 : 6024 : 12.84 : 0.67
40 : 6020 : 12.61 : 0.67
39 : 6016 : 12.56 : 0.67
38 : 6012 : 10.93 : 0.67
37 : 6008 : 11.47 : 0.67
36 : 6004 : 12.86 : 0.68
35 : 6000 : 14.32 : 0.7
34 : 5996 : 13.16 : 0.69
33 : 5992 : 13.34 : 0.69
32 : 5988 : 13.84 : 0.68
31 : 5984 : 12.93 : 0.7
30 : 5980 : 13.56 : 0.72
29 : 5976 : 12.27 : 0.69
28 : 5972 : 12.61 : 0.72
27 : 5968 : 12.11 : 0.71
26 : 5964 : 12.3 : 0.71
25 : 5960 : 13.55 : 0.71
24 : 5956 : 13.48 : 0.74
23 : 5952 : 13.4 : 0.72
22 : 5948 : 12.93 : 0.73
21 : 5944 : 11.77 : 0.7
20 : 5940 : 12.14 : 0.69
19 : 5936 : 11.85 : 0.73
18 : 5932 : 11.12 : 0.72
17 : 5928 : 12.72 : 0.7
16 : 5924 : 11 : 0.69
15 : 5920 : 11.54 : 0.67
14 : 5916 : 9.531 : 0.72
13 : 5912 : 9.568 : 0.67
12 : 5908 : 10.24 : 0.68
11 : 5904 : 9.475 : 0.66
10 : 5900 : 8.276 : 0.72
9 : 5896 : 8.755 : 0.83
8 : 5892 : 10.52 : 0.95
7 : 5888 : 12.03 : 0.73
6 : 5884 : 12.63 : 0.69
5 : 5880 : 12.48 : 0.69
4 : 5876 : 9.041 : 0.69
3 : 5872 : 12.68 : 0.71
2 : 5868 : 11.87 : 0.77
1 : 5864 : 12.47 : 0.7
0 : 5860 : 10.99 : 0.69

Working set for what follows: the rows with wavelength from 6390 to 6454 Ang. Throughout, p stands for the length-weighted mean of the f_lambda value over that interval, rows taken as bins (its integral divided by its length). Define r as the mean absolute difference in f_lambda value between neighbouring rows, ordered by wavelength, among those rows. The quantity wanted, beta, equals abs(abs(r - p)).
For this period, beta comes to 13.3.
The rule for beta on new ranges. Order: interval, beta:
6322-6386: 13.1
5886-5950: 9.9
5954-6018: 12.0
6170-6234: 13.4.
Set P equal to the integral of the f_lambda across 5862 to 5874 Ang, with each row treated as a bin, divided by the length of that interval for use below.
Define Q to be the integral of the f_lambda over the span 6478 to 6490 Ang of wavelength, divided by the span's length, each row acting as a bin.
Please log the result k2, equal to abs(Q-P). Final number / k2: 2.4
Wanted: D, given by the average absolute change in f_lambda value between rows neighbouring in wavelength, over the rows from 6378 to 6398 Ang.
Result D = 0.62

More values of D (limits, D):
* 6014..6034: 0.53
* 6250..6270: 0.42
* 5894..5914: 0.78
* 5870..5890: 1.96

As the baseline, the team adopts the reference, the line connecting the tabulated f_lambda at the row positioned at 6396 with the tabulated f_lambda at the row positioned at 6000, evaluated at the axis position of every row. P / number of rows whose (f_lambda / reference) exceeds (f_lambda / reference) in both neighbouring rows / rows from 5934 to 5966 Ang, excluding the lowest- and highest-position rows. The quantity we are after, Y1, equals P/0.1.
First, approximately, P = 2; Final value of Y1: 20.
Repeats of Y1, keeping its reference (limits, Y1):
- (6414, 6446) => 30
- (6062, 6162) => 60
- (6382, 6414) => 30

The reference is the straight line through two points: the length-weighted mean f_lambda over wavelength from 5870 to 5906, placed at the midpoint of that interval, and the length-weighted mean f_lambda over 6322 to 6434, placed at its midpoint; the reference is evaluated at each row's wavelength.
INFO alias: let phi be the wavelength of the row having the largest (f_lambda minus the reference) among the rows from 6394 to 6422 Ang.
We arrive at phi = 6408 Ang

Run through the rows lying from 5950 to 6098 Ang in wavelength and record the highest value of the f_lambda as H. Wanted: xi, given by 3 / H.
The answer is 0.190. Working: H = 15.81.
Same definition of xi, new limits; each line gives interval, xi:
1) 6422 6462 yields 0.196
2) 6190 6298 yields 0.201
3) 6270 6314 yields 0.198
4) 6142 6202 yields 0.200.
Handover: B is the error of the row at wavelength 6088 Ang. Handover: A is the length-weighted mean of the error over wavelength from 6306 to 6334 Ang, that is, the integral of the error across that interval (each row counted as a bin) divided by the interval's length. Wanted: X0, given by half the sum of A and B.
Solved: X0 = 0.677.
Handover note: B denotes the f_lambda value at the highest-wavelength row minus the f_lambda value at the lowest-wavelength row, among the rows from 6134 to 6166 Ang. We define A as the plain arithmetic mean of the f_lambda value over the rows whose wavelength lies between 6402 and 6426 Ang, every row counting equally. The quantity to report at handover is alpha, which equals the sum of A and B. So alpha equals 11.3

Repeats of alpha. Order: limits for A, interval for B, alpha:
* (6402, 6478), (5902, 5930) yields 17.4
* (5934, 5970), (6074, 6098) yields 14.9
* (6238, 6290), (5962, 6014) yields 12.6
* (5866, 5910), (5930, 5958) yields 13.1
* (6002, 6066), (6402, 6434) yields 13.8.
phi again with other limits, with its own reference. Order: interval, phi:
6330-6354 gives 6332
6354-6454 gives 6436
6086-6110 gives 6108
